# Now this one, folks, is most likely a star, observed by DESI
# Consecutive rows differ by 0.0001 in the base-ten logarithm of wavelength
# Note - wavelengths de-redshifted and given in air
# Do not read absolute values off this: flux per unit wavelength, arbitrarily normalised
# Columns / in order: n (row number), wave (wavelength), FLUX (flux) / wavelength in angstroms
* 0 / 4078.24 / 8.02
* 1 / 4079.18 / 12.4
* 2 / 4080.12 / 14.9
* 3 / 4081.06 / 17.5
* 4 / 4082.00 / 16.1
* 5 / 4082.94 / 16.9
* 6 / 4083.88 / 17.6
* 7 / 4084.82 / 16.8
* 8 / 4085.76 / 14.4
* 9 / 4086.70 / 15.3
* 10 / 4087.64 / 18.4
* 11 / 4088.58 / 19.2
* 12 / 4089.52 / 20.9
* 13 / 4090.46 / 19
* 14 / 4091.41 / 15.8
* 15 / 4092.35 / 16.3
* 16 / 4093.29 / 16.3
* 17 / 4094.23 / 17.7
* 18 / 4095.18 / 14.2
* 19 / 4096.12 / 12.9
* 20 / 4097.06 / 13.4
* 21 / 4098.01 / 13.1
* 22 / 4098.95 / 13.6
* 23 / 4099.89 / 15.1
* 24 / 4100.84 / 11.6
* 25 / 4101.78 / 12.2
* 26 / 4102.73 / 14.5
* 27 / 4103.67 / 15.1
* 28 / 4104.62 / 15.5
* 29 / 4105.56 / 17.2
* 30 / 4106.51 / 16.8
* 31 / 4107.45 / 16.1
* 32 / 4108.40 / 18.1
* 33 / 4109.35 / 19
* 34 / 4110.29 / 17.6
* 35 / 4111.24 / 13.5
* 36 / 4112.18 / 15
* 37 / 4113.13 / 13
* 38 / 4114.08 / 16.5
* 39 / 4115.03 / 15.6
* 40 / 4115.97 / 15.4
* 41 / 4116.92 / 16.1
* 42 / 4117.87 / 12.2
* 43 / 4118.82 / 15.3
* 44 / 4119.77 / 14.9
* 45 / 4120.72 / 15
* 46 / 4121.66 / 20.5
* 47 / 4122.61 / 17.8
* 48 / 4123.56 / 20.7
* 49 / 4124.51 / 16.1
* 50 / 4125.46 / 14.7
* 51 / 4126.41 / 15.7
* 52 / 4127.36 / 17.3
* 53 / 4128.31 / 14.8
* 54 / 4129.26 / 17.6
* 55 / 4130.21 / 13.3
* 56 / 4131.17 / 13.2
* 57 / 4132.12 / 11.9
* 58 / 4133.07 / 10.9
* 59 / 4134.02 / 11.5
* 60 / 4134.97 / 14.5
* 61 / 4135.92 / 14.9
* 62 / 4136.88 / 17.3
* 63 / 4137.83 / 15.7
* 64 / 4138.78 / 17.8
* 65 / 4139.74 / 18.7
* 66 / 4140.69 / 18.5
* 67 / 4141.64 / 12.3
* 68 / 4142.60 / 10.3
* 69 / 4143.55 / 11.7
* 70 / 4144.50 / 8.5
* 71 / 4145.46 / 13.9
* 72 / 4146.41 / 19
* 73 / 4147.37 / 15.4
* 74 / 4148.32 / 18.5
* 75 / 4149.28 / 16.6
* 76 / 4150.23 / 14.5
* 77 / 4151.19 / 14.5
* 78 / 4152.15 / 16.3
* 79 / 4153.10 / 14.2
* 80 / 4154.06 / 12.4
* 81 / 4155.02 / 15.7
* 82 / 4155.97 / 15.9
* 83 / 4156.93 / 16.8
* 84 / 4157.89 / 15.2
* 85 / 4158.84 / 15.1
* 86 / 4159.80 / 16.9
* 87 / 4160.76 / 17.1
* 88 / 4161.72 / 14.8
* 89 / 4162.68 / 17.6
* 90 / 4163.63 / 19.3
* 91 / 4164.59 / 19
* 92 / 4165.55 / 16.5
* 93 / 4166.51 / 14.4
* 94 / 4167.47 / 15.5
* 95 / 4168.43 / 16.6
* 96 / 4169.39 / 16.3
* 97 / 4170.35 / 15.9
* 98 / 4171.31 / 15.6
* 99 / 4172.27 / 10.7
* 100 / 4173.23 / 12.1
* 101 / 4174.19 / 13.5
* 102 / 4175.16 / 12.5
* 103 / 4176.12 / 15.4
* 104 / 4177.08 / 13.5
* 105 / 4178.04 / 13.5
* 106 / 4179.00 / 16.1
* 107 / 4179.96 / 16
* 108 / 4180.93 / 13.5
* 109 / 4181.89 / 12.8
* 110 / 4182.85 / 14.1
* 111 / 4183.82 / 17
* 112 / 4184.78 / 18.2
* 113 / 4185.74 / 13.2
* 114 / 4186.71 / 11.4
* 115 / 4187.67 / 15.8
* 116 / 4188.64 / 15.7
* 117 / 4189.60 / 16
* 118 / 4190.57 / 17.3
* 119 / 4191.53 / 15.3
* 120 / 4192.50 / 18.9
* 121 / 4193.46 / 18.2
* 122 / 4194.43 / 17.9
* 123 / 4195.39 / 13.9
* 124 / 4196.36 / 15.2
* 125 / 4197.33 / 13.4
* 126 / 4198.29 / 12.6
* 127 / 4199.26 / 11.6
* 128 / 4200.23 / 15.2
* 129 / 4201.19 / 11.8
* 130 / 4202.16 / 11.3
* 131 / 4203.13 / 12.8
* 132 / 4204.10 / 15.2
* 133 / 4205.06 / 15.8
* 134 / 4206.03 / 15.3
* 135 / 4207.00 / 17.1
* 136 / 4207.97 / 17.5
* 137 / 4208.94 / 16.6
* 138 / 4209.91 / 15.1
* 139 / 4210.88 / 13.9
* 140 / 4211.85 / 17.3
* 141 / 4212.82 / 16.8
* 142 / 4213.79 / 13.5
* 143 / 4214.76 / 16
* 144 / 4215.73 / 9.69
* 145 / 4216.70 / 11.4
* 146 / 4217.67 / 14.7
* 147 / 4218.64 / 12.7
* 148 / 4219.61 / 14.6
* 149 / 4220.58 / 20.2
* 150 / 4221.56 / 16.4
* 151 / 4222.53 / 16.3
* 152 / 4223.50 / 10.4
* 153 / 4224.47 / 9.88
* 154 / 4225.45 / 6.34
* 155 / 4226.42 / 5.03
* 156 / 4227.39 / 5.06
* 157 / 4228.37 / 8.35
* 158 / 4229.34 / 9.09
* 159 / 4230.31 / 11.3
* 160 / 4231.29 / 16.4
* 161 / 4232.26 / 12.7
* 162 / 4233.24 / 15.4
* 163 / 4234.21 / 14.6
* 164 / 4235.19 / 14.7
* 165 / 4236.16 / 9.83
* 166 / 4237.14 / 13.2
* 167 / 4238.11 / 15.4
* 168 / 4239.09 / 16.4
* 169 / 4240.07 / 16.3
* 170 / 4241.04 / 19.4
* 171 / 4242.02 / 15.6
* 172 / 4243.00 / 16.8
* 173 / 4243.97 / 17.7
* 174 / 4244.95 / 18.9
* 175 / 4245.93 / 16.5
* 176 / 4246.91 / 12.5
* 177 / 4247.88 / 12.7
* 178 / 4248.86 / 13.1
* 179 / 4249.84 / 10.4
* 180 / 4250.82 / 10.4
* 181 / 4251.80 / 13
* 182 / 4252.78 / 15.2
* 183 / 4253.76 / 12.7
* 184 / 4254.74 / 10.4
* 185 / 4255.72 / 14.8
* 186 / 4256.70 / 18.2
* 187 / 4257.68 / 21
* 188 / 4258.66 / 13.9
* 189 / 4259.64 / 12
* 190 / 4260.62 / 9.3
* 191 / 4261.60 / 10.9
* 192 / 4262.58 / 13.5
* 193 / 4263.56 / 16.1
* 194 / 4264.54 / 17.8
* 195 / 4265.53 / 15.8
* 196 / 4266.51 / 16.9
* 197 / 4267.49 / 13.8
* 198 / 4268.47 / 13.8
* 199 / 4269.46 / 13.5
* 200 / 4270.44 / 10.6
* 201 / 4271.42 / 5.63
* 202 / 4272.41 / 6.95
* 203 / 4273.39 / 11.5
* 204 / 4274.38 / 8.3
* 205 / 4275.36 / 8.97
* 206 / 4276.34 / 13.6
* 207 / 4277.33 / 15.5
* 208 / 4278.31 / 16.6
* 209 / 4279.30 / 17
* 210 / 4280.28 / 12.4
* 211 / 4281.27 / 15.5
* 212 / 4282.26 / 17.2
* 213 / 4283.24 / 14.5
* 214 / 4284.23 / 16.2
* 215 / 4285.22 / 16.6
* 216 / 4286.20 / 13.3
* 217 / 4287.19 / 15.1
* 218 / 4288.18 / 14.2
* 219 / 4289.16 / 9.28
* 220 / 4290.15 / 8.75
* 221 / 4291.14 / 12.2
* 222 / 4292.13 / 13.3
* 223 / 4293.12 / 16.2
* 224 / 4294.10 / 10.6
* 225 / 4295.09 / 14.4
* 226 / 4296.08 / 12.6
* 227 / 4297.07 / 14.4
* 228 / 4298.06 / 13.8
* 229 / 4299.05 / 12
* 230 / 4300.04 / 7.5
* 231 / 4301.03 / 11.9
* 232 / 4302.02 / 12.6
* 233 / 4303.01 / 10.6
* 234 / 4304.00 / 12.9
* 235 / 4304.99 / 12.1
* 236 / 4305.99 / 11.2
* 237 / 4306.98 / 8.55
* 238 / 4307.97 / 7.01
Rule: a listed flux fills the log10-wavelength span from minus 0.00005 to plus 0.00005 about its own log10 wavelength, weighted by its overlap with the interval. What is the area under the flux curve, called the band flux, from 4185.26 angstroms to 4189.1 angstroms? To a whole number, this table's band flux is 54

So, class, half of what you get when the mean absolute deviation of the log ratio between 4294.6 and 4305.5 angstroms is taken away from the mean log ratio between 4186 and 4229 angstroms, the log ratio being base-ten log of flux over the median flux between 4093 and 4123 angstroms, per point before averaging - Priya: -0.052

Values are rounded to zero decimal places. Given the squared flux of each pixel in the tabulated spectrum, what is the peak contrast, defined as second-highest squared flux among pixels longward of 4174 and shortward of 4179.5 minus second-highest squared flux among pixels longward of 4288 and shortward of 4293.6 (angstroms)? 36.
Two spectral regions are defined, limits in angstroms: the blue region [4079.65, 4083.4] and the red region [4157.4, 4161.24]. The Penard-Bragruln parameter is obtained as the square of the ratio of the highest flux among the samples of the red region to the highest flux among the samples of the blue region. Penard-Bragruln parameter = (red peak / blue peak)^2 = 0.95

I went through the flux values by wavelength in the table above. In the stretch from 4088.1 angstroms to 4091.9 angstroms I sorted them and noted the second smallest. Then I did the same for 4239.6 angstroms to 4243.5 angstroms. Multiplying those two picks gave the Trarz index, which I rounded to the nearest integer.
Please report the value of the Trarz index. 310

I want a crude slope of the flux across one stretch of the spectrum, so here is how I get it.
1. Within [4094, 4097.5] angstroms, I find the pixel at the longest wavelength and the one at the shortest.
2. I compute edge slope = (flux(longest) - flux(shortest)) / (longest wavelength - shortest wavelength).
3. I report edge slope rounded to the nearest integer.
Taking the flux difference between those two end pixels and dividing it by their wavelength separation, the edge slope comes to -2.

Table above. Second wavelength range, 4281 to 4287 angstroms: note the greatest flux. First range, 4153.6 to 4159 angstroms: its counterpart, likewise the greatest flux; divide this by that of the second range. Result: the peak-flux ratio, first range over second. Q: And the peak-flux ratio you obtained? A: 0.98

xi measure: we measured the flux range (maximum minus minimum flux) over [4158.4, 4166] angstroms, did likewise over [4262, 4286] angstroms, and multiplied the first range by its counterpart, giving 55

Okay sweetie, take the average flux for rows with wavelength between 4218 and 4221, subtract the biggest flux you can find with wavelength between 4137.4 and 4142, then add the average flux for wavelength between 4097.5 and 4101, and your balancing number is 10.5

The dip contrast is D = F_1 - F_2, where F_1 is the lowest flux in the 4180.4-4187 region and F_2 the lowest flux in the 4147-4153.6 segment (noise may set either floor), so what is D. -3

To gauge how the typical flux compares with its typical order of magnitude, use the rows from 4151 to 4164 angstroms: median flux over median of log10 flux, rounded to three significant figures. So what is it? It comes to 13.2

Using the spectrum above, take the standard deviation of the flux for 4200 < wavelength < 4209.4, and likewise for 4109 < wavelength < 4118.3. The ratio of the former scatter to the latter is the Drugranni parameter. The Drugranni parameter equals 1.04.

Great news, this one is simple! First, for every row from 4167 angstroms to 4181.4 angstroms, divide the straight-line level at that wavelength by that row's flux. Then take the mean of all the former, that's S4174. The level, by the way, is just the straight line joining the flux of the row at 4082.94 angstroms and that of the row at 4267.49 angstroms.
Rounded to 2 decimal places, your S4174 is 1.08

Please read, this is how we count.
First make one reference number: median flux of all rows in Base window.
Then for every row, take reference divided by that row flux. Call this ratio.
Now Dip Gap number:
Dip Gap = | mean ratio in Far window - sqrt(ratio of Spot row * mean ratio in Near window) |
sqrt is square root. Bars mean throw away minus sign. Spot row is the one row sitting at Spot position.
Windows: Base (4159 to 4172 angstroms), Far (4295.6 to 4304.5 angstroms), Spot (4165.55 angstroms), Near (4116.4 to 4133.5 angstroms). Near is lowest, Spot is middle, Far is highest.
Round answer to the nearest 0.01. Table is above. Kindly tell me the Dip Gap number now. 0.37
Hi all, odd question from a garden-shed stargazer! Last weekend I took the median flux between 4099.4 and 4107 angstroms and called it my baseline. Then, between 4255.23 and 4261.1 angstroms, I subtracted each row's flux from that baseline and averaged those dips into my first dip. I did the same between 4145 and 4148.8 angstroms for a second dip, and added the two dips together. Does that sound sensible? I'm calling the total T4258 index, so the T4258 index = -1.4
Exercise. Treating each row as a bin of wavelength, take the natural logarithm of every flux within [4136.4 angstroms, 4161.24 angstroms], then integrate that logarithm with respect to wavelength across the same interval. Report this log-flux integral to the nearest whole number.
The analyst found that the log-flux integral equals 67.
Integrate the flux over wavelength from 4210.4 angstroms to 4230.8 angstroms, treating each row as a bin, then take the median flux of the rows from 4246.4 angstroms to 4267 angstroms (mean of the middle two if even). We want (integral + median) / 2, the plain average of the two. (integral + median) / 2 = 132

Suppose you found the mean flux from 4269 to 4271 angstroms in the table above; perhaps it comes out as 12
